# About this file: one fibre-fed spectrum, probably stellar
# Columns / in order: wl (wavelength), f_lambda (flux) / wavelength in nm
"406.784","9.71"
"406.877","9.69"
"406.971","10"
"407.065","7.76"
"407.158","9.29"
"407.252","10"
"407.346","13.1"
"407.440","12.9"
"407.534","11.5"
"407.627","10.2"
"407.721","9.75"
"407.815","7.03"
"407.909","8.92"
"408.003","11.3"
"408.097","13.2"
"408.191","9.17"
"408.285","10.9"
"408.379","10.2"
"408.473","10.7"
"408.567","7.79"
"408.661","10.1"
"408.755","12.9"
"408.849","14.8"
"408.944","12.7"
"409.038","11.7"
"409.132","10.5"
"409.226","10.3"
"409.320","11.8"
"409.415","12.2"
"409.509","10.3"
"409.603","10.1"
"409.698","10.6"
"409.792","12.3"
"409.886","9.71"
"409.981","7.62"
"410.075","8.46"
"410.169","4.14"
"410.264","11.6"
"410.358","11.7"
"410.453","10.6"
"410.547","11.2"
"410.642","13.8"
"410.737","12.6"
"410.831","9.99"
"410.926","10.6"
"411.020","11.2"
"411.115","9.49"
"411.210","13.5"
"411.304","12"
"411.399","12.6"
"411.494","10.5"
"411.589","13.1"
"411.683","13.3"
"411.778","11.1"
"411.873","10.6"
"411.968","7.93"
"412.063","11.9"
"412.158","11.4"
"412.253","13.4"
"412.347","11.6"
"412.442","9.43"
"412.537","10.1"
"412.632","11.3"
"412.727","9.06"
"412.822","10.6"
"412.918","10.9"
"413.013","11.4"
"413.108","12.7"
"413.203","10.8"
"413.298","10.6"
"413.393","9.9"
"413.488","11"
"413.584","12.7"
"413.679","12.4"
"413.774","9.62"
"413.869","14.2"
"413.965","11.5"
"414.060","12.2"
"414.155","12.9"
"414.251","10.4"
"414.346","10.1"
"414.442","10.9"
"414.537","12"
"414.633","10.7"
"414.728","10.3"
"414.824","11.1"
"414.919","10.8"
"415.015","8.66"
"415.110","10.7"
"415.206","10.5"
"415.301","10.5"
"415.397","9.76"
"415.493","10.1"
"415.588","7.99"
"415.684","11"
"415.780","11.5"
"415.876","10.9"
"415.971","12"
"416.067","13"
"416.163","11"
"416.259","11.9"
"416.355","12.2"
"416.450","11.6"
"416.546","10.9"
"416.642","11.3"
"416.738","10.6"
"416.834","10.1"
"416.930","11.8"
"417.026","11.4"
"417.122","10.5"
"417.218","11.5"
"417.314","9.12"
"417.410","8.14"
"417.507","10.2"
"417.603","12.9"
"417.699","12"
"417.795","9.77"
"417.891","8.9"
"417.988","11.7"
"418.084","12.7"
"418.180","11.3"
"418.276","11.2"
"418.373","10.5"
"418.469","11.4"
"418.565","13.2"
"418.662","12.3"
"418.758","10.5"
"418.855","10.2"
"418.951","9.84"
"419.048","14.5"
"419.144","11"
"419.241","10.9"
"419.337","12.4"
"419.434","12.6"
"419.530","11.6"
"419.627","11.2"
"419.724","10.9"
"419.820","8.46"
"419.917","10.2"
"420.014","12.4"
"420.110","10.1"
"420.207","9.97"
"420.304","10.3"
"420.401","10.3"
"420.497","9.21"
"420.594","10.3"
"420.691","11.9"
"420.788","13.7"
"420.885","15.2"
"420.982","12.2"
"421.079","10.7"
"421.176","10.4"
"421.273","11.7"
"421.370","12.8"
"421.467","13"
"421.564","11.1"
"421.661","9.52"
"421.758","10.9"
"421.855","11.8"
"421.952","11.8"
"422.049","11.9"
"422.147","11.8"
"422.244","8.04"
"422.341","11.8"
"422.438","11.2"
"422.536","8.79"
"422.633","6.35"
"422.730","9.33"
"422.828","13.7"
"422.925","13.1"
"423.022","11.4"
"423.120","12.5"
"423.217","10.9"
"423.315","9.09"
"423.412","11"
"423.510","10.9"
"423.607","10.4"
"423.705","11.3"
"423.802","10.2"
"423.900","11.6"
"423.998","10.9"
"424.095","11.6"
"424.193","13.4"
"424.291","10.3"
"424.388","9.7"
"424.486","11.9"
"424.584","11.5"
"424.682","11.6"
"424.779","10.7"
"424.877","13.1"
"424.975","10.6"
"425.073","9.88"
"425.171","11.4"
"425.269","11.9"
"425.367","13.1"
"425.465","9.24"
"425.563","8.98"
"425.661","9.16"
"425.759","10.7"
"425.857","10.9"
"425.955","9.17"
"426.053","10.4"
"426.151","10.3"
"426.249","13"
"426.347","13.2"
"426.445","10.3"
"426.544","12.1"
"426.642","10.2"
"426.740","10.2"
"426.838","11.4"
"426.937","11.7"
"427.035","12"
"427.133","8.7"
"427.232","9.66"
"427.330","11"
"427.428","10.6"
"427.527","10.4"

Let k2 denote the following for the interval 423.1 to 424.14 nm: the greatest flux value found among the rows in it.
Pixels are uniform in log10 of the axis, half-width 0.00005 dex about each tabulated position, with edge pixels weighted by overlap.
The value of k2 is 12.5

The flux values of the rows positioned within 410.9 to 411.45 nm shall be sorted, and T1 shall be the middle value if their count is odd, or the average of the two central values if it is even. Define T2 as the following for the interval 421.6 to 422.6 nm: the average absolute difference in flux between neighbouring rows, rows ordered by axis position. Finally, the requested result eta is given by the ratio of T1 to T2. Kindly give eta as 8.0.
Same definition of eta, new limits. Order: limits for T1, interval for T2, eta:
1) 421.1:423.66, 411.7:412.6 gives 6.2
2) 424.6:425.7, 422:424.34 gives 6.2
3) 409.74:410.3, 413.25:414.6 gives 5.9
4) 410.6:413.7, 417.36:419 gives 8.6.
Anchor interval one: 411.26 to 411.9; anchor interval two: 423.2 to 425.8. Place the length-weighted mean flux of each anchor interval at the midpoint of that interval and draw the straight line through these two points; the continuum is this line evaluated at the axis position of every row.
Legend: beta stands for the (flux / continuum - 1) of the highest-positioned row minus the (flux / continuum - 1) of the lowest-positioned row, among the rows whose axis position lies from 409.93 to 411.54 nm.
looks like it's 0.25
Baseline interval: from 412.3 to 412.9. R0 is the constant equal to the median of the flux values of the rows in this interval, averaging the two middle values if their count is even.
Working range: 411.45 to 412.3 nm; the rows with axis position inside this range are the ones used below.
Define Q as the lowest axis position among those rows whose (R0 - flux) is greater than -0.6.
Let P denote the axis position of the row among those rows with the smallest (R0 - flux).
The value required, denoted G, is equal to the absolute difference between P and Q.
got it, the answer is 0.76 nm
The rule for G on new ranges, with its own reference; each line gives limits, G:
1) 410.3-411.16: 0.19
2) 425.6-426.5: 0.69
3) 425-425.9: 0.29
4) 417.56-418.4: 0.19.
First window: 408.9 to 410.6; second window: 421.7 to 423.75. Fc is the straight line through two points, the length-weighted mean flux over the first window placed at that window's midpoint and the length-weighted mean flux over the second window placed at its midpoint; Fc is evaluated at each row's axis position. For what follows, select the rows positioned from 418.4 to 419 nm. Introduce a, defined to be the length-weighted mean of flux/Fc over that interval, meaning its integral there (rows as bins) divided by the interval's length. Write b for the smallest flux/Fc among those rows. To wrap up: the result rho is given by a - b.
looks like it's 0.13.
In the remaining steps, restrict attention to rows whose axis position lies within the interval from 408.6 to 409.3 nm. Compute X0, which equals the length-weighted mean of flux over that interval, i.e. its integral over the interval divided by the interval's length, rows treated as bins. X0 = 11.78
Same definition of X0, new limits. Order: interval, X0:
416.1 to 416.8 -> 11.37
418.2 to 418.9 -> 11.33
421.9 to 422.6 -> 10.66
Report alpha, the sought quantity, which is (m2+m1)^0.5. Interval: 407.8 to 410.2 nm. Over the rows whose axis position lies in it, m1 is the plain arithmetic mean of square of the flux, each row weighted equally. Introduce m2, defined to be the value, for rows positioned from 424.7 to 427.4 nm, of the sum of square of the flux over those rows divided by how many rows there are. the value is 15.2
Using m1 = 112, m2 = 119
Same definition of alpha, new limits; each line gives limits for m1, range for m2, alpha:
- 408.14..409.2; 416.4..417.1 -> 15.8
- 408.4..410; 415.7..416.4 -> 16.2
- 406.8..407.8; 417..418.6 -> 15.3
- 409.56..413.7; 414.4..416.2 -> 15.4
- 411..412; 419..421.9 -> 16.3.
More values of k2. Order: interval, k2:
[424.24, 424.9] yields 13.1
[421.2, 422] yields 13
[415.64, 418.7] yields 13.2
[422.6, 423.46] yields 13.7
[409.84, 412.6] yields 13.8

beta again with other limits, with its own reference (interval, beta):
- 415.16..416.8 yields 0.02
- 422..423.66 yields -0.12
